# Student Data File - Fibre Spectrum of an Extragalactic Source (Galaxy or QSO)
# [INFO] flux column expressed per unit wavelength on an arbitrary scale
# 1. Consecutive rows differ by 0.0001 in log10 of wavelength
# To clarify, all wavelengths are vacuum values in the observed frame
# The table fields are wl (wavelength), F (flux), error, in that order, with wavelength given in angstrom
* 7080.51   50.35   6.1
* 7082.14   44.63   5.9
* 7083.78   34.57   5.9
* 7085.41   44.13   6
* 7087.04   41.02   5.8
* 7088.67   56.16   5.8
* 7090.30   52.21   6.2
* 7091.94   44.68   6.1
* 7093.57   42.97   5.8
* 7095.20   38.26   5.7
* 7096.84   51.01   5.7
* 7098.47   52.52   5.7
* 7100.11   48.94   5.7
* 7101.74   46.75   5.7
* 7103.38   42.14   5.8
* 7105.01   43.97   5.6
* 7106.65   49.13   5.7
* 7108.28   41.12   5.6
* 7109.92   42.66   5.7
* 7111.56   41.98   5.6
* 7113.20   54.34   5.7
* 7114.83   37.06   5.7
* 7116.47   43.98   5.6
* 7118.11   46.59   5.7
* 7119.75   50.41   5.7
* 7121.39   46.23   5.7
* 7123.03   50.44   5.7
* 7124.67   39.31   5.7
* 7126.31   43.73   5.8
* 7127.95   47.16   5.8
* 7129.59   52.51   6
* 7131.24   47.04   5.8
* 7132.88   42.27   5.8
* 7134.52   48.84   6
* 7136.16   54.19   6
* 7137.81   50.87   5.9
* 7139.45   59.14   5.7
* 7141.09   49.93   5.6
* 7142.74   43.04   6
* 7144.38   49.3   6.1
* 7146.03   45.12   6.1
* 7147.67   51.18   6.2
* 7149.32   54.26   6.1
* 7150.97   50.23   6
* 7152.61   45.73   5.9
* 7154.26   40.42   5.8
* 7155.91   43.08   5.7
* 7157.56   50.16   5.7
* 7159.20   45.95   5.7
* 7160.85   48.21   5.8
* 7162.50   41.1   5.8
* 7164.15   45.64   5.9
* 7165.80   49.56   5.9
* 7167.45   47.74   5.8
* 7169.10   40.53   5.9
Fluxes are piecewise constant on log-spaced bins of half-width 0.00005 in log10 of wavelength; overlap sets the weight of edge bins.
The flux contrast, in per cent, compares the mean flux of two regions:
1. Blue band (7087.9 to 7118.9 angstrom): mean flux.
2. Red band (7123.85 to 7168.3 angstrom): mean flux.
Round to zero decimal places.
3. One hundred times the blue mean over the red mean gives 97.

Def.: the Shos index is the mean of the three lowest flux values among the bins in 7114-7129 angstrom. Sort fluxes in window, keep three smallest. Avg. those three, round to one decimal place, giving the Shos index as 40.0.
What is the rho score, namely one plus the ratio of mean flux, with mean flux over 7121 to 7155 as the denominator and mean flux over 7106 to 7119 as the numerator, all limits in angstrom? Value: 1.93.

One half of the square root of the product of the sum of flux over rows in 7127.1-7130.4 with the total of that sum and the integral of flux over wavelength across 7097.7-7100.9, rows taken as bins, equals 81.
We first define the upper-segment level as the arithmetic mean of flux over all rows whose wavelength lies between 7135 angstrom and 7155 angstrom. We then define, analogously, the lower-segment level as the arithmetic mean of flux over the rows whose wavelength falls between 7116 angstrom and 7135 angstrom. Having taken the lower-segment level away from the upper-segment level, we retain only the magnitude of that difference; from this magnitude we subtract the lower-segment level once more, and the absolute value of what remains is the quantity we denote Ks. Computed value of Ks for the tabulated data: 43.6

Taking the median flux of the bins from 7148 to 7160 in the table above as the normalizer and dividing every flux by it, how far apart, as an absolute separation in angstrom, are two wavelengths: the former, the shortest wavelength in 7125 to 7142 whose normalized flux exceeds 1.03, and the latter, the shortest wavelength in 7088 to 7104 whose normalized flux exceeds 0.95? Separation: 40.9 angstrom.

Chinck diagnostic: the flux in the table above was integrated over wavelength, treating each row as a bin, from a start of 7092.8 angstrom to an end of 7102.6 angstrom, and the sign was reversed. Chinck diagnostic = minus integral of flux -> -458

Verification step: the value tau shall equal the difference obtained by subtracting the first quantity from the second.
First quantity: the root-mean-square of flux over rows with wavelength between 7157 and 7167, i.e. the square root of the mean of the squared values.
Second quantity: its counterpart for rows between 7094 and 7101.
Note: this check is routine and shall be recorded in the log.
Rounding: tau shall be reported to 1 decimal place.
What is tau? 1.1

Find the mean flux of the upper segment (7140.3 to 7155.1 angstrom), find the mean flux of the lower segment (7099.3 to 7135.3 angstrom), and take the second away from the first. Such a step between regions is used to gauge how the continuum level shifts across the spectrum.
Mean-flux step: 1.9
